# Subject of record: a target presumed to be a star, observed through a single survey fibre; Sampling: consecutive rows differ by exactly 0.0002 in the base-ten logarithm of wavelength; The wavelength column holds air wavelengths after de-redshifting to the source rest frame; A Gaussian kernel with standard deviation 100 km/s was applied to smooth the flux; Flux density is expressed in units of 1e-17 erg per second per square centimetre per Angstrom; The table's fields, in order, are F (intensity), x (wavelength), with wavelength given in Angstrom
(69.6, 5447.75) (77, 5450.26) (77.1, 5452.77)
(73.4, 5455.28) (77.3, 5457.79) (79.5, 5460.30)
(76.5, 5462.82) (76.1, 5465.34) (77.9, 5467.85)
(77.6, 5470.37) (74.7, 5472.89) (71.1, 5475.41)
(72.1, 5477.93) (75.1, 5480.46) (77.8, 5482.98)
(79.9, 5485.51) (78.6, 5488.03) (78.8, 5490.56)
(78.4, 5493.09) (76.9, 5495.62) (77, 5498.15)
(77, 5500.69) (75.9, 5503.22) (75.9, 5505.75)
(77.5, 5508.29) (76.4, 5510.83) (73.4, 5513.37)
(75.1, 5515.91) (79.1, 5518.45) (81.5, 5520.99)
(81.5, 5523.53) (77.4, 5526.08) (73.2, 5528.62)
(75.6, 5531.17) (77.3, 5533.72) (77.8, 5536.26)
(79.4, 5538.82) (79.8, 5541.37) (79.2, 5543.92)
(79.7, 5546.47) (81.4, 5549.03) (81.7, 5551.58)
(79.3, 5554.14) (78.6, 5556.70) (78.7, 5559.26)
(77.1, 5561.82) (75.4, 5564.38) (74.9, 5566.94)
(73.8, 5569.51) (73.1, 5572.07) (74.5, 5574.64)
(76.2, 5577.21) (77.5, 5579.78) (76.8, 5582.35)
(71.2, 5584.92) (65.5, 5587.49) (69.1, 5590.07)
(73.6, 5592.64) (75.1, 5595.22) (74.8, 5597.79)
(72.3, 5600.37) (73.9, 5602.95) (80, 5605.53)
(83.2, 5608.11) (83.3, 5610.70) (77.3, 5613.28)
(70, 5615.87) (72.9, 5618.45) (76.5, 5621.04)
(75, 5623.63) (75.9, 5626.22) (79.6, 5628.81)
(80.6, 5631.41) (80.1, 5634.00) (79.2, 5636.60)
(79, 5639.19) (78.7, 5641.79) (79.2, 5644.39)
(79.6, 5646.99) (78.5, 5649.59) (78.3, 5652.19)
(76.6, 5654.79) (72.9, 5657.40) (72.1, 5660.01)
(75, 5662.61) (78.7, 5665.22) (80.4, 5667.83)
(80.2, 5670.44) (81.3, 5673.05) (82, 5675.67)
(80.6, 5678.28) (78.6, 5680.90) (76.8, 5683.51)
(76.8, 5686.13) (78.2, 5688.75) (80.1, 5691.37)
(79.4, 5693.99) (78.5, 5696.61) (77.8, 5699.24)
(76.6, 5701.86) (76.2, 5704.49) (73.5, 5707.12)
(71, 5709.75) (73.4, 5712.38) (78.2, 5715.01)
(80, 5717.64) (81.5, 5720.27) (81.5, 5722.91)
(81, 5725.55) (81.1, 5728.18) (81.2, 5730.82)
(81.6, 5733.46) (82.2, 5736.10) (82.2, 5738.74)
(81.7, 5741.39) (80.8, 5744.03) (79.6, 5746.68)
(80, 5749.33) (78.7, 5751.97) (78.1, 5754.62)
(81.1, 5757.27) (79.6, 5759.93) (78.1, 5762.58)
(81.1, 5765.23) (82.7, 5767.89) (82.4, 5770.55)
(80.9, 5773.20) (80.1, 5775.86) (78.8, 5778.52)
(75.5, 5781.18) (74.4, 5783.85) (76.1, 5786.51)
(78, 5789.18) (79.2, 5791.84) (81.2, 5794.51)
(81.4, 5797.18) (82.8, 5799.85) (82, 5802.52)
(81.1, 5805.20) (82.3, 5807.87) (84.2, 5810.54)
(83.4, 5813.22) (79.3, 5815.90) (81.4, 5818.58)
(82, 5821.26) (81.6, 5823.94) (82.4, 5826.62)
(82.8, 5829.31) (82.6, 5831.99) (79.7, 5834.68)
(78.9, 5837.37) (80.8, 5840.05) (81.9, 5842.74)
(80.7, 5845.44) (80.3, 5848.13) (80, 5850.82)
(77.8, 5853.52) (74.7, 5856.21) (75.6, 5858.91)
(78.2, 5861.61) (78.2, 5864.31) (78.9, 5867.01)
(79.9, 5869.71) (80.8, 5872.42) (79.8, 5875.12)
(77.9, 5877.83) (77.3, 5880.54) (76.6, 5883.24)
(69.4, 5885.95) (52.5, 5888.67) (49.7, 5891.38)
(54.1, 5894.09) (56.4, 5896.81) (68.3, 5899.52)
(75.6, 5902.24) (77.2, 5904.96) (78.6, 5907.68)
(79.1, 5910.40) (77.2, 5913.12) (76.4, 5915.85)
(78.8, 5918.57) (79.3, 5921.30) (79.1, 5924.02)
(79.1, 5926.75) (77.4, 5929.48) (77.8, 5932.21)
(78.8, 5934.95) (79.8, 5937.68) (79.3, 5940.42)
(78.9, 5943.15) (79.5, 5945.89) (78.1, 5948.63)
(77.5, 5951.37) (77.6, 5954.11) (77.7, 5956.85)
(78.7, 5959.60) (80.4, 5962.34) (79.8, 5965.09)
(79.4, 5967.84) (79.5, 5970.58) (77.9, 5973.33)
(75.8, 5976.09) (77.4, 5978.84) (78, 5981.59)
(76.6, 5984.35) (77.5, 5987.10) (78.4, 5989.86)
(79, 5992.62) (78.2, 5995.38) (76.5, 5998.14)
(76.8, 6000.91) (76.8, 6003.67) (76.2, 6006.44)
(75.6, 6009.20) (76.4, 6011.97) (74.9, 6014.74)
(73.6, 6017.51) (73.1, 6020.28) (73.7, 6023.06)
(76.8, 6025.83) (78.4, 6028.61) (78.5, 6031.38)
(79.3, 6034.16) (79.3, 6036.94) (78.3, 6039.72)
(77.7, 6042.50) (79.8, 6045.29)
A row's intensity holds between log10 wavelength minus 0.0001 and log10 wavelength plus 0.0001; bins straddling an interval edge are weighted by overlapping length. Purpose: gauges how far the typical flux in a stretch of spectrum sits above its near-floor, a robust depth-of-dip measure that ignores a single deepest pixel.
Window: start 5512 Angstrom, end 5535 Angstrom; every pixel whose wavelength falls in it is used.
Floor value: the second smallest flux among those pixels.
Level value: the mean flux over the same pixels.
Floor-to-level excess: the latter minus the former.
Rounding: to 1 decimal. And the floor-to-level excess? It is 3.7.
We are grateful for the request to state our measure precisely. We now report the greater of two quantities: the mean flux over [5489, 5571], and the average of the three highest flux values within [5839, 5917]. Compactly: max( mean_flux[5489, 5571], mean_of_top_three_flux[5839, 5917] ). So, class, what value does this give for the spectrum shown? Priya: 81.2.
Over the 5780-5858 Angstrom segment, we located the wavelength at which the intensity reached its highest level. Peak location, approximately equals 5810.54 Angstrom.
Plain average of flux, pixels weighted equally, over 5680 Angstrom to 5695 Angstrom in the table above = 78.3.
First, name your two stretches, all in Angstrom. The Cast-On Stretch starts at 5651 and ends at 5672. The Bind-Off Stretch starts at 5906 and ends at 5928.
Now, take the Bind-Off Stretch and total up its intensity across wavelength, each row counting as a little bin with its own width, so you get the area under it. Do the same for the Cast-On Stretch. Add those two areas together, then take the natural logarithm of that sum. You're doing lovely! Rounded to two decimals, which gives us 8.11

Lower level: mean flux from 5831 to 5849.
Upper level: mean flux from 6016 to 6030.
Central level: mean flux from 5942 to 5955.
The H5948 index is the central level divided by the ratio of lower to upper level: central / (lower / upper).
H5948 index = 73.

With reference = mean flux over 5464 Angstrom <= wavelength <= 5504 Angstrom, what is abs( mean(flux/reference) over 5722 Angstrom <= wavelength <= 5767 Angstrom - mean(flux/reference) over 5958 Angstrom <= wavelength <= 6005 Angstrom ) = 0.033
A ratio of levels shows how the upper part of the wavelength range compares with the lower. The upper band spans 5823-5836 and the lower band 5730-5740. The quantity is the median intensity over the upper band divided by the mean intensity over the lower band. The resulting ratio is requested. 1.007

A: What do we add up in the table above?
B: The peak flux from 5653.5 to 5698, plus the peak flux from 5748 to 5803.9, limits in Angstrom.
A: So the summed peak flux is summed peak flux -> 165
